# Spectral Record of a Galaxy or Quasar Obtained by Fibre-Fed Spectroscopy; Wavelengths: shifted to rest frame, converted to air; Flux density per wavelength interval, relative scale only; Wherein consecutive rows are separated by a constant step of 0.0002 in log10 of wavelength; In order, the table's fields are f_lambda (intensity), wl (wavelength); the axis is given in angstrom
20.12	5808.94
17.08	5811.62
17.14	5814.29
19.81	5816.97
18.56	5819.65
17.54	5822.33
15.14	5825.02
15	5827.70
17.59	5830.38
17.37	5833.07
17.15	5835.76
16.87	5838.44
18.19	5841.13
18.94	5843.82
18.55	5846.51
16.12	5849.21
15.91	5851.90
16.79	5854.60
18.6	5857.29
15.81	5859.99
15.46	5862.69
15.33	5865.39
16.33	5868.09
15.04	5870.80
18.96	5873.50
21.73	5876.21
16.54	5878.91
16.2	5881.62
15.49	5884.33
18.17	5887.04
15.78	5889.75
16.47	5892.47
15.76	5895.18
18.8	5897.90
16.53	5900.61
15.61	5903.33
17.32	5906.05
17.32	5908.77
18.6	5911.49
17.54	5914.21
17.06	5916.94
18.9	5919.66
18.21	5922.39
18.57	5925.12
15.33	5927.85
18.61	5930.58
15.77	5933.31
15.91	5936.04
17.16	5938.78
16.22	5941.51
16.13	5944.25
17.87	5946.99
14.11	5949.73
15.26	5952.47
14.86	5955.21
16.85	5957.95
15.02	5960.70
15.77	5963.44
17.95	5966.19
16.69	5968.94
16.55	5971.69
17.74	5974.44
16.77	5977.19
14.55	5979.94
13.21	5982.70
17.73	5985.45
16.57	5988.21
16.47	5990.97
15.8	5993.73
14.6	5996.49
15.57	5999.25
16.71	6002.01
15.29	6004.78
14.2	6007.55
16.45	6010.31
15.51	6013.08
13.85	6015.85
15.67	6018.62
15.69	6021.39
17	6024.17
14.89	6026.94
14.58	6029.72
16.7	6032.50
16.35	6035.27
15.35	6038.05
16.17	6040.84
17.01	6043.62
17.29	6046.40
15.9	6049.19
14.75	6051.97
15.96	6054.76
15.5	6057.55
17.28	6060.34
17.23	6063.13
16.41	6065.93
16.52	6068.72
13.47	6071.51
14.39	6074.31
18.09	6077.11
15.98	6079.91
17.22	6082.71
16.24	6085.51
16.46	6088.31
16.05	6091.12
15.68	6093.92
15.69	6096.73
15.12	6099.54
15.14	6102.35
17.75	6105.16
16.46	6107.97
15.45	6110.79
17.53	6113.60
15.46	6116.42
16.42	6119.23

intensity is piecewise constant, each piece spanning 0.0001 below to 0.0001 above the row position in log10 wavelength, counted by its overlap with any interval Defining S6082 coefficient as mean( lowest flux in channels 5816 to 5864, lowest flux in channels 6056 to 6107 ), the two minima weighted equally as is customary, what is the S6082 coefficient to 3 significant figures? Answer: 14.2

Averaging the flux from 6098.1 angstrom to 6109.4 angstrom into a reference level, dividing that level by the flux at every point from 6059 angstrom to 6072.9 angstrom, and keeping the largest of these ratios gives 1.20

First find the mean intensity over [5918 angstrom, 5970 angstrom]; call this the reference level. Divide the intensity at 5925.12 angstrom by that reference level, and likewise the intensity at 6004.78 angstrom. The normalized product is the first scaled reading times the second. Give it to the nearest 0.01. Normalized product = 1.03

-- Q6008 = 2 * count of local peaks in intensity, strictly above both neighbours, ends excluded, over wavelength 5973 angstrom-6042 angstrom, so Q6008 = 10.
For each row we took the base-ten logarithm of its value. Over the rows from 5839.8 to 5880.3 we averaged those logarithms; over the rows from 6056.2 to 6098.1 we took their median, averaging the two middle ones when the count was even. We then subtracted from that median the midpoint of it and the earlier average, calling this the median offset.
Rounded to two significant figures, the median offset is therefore -0.012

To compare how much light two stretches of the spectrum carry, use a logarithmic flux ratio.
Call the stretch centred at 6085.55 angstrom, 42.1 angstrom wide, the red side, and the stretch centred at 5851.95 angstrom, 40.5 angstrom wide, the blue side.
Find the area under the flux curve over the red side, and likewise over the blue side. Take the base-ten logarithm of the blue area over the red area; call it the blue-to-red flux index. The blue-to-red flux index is 0.005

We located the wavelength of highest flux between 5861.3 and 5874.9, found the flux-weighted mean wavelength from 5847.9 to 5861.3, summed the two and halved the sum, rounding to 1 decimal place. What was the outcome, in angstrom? 5864.1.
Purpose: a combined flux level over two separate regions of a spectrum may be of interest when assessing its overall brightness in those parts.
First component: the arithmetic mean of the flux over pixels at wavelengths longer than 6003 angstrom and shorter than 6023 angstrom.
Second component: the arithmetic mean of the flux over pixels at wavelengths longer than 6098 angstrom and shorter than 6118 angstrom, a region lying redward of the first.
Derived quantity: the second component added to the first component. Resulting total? 31.4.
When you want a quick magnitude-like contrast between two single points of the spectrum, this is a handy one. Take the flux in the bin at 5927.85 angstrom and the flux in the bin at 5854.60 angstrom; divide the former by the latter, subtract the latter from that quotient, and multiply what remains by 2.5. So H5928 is -39.7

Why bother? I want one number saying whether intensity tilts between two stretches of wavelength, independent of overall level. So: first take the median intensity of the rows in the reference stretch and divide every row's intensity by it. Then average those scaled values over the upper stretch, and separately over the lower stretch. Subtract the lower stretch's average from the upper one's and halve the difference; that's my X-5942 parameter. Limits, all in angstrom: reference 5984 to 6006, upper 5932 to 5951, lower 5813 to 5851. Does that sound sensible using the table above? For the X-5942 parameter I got -0.04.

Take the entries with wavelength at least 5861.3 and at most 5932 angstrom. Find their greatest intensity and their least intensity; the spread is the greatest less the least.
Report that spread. 6.7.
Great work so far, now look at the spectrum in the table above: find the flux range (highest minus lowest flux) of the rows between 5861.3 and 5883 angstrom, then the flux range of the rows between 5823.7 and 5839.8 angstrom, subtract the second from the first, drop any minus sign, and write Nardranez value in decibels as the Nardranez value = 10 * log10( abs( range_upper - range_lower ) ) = 6.1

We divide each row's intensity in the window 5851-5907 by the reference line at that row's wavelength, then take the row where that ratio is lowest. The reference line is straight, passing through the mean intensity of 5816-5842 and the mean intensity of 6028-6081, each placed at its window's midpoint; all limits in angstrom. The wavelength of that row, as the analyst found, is 5870.80 angstrom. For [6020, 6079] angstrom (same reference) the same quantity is 6071.51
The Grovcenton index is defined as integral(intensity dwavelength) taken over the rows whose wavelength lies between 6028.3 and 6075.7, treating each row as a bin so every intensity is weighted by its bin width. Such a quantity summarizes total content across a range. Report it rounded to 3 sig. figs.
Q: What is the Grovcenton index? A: 755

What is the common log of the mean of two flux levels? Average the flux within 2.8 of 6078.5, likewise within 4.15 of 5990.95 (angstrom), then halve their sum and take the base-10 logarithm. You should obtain 1.22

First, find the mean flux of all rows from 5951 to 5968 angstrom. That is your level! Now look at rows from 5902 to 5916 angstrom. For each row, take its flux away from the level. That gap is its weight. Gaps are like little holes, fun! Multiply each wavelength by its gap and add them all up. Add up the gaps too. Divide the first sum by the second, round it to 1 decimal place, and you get 5910.9 angstrom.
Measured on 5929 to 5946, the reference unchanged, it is 5934.1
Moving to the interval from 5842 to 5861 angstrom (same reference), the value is 5849.3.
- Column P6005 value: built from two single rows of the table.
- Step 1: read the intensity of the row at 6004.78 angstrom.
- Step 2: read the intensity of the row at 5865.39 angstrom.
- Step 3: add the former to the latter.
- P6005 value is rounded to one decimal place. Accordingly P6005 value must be 30.6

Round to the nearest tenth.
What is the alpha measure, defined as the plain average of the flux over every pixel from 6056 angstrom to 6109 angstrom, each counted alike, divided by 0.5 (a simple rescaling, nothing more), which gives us 32.3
